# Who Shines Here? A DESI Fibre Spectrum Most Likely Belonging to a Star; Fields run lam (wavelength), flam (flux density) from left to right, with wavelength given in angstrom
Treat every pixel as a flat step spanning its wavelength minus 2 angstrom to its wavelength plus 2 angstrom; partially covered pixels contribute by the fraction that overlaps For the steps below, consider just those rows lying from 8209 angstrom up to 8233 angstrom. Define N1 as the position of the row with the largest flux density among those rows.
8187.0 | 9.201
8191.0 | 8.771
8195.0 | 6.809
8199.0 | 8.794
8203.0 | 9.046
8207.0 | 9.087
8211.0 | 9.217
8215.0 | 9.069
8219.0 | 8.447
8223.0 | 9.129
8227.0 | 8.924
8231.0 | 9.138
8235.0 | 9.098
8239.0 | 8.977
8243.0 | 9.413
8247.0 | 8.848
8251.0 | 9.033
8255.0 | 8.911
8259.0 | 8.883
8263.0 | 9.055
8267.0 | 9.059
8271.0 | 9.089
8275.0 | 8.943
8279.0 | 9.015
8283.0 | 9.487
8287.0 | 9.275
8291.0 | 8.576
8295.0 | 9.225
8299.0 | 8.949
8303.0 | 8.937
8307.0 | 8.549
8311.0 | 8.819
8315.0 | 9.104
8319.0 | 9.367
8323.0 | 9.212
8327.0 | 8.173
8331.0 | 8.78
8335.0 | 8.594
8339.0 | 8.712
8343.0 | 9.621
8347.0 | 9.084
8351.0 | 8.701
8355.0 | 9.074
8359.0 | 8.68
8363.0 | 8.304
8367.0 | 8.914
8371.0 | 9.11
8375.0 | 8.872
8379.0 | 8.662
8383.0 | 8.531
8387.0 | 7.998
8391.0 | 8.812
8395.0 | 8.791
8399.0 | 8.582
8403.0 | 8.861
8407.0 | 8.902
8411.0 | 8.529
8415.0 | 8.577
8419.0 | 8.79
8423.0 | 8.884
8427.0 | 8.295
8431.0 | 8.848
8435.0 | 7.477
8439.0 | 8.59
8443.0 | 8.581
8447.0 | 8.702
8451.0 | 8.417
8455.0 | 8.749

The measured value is 8211.0 angstrom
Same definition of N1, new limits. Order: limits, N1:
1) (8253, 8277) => 8271.0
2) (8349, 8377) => 8371.0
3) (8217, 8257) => 8243.0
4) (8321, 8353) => 8343.0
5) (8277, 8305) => 8283.0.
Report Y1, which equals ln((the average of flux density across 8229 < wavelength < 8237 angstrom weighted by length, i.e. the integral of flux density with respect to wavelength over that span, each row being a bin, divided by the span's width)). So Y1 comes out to 2.21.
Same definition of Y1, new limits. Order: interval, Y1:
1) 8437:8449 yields 2.15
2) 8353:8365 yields 2.16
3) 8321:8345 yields 2.18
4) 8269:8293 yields 2.20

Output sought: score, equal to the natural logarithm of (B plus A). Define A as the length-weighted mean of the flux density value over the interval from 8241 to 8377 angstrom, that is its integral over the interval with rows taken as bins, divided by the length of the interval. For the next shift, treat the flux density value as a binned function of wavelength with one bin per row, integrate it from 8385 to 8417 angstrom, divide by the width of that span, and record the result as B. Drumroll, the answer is 2.87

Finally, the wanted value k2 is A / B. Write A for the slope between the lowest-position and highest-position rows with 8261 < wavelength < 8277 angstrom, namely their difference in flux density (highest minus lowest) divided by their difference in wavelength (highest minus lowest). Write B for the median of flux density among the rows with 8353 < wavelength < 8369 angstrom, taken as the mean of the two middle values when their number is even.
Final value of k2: -0.0011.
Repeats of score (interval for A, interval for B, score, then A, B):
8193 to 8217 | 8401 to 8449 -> 2.85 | 8.67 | 8.59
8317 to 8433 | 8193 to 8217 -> 2.86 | 8.77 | 8.67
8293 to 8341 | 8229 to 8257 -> 2.89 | 8.87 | 9.06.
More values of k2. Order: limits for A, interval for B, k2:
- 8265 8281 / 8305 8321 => -0.0004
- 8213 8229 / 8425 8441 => -0.0014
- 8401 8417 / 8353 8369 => -0.0027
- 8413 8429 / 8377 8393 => -0.0027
